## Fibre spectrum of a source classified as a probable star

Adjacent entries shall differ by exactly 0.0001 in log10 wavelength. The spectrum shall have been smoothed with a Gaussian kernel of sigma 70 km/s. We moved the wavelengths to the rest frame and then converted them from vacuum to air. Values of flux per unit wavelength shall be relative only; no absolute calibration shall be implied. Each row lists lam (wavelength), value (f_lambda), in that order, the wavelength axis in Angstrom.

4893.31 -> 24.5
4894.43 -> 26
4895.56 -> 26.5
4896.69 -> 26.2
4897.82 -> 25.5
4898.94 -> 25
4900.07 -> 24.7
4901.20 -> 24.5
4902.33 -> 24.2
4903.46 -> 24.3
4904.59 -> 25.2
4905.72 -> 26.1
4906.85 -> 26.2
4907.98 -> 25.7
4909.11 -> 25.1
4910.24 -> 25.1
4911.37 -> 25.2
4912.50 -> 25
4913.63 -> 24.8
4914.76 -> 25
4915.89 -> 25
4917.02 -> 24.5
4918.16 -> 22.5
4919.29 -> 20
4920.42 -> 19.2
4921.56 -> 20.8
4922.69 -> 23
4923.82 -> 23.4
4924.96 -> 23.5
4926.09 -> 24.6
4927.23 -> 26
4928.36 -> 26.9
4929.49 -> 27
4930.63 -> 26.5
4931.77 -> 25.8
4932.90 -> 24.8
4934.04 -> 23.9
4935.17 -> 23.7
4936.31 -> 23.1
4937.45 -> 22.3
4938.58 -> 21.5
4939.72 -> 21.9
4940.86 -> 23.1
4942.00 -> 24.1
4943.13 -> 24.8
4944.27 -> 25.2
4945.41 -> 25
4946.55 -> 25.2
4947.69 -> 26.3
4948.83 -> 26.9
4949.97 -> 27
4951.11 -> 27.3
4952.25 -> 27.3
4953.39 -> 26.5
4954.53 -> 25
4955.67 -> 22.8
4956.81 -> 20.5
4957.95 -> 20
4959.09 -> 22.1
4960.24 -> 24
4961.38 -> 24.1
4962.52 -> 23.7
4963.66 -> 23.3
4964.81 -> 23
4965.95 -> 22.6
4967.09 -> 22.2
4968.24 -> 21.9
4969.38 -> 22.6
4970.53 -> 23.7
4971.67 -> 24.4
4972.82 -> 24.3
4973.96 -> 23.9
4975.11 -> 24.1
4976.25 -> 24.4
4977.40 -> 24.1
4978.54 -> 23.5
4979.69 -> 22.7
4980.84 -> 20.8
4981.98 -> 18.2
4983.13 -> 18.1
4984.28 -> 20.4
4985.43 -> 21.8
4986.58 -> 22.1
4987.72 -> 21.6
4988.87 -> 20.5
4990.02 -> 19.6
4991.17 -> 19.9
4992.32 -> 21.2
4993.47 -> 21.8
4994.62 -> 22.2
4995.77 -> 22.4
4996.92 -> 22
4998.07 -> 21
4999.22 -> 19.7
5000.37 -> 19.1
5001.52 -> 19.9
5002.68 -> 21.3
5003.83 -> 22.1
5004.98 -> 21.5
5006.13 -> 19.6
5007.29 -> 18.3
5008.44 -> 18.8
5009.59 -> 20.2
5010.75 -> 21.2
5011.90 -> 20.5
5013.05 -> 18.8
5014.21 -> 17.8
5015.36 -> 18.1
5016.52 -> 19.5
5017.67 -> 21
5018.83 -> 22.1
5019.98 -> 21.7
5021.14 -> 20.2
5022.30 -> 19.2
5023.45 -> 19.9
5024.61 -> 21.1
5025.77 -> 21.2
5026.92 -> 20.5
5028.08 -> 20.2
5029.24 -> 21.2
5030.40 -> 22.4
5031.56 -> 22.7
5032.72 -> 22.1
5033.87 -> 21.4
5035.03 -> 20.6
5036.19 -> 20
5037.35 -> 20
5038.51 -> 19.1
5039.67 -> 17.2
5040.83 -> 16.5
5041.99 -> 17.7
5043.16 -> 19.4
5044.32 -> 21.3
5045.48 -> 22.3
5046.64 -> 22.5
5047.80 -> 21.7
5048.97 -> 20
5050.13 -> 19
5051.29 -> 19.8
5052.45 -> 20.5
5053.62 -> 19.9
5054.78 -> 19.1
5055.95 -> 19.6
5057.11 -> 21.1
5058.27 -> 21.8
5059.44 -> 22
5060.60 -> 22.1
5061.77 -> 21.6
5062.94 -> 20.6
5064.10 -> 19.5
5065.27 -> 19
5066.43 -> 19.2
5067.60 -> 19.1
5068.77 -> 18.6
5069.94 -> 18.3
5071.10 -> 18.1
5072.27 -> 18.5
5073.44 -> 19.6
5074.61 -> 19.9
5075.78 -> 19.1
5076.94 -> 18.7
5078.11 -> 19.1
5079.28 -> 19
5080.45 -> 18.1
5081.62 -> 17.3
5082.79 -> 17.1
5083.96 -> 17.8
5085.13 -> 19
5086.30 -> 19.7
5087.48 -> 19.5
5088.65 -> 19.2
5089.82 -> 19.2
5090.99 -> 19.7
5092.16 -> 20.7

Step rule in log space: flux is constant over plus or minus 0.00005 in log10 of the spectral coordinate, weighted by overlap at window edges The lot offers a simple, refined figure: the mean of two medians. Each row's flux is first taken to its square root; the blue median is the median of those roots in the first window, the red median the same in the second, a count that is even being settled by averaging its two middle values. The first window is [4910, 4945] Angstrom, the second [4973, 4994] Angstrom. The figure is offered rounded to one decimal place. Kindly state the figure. 4.8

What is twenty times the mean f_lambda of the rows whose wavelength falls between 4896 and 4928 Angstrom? 486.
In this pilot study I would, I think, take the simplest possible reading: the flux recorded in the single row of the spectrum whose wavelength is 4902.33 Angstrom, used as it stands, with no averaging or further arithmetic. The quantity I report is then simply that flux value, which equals 24.2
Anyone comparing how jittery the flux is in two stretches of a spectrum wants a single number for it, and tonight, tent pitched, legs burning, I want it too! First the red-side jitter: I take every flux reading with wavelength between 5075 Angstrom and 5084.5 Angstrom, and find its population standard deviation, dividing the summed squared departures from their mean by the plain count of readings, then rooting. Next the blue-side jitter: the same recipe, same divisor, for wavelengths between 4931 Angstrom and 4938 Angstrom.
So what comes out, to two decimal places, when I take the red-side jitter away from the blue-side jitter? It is 0.37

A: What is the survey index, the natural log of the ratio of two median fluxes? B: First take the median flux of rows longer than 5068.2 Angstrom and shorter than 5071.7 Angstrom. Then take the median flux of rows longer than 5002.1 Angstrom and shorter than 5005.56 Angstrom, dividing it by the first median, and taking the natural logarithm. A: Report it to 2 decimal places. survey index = 0.16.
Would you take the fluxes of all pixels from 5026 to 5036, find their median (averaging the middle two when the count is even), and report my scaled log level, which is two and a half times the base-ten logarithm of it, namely 3.32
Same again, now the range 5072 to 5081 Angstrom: 3.20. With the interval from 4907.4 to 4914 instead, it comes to 3.50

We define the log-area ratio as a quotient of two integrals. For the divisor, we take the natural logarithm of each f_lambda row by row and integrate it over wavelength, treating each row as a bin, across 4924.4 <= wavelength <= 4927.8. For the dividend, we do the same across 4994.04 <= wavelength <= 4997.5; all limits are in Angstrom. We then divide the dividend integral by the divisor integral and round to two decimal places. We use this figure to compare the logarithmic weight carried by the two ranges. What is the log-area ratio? 0.98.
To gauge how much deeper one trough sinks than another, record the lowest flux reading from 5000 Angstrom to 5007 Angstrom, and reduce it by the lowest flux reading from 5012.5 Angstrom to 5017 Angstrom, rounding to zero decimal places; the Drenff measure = 1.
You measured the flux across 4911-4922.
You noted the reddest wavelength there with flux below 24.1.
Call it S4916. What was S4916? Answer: 4921.56 Angstrom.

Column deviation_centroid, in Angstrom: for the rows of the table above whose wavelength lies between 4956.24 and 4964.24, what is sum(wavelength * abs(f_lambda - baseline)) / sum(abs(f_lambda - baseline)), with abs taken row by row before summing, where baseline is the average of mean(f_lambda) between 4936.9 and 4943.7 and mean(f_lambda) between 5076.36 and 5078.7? 4961.2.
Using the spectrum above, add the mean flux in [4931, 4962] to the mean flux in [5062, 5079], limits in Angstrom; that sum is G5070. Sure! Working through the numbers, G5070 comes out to 43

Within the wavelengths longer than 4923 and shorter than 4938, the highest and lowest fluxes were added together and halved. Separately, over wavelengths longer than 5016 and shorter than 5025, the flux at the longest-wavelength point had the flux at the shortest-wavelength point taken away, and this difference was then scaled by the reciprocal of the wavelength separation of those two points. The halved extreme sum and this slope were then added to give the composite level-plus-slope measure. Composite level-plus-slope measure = 25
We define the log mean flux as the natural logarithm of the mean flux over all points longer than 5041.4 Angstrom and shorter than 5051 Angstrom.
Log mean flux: 3.02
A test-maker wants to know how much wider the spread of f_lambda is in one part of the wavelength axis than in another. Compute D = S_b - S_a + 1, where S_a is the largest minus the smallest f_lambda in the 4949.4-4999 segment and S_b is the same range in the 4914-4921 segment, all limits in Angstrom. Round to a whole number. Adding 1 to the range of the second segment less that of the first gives -2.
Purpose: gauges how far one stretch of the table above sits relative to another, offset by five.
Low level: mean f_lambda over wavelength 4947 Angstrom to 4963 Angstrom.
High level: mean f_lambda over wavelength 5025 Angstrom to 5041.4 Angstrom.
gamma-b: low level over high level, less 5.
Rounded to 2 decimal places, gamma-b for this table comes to -3.80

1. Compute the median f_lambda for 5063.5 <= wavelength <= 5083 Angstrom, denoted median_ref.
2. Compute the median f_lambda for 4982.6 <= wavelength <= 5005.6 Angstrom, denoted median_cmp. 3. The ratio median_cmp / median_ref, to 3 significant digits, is 1.12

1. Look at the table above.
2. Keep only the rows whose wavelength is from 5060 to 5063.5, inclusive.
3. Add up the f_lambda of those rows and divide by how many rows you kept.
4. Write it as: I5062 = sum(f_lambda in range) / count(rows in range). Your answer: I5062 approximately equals 21.4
